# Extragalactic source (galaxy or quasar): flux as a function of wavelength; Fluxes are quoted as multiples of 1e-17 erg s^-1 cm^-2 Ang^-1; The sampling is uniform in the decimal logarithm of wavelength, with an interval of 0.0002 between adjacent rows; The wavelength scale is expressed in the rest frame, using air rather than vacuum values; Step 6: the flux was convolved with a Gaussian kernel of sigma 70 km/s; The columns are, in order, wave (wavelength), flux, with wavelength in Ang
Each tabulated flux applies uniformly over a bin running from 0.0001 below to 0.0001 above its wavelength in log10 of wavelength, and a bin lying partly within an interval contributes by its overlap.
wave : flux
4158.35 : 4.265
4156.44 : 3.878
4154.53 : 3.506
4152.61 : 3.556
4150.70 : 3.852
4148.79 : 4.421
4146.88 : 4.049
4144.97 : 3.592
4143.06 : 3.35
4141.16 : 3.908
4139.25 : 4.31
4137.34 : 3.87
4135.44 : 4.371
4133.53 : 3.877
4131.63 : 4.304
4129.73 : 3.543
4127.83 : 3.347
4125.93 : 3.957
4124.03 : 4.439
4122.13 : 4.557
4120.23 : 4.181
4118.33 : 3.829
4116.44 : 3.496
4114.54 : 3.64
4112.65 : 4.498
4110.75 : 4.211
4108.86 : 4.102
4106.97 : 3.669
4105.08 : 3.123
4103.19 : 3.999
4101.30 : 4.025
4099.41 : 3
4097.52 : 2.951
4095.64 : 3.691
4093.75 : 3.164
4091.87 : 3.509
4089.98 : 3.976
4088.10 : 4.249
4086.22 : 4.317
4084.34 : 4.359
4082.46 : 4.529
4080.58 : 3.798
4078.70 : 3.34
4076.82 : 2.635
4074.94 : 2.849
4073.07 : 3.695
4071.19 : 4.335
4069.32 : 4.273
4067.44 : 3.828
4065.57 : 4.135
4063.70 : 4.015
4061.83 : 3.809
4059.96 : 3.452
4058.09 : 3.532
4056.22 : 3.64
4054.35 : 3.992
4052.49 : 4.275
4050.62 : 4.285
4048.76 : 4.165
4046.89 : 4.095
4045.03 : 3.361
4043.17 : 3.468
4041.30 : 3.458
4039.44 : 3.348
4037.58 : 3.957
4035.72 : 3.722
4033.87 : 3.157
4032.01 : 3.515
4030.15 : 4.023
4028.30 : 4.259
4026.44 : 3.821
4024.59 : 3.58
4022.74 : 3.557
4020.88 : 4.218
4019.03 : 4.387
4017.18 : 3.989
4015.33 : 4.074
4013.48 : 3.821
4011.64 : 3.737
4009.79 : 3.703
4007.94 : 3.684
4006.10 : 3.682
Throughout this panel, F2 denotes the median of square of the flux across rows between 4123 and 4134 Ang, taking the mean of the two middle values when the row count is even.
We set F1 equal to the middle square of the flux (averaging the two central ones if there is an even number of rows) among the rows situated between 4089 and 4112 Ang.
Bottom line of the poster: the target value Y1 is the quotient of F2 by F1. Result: 1.13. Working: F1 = 13.5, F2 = 15.3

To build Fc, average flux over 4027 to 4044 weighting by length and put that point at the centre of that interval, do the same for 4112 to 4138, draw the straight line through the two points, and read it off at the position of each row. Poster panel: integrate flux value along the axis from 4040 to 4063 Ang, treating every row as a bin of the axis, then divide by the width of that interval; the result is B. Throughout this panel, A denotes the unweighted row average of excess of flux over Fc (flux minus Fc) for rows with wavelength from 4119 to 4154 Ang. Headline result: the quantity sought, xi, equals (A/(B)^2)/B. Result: -0.0011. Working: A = -0.06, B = 3.79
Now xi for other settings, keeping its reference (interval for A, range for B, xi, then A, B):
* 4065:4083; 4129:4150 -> -0.0010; -0.06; 3.97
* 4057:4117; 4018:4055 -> -0.0017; -0.09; 3.83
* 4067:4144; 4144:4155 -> -0.0015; -0.08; 3.84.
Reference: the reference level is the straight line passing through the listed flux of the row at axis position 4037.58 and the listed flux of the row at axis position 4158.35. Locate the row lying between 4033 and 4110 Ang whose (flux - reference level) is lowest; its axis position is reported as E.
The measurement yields 4076.82 Ang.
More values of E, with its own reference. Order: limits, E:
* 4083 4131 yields 4097.52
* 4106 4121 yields 4116.44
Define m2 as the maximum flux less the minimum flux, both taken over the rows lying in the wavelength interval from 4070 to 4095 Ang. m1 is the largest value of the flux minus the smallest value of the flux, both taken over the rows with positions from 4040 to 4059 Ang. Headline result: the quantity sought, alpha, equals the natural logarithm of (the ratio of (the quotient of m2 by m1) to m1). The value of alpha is 0.8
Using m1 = 0.9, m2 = 1.89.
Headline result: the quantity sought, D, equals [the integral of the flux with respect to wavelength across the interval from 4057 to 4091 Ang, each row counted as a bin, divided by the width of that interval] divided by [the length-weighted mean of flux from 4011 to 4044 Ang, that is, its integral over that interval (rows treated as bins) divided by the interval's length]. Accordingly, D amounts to 1.01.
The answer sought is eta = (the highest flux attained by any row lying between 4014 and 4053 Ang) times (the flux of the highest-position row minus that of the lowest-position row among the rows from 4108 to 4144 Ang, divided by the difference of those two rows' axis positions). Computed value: -0.10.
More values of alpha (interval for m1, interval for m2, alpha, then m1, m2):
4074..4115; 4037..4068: -1.3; 1.9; 0.94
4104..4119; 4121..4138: -0.4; 1.4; 1.21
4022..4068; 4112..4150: -0.1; 1.1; 1.21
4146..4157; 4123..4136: 0.3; 0.9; 1.09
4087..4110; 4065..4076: -0.1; 1.3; 1.49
